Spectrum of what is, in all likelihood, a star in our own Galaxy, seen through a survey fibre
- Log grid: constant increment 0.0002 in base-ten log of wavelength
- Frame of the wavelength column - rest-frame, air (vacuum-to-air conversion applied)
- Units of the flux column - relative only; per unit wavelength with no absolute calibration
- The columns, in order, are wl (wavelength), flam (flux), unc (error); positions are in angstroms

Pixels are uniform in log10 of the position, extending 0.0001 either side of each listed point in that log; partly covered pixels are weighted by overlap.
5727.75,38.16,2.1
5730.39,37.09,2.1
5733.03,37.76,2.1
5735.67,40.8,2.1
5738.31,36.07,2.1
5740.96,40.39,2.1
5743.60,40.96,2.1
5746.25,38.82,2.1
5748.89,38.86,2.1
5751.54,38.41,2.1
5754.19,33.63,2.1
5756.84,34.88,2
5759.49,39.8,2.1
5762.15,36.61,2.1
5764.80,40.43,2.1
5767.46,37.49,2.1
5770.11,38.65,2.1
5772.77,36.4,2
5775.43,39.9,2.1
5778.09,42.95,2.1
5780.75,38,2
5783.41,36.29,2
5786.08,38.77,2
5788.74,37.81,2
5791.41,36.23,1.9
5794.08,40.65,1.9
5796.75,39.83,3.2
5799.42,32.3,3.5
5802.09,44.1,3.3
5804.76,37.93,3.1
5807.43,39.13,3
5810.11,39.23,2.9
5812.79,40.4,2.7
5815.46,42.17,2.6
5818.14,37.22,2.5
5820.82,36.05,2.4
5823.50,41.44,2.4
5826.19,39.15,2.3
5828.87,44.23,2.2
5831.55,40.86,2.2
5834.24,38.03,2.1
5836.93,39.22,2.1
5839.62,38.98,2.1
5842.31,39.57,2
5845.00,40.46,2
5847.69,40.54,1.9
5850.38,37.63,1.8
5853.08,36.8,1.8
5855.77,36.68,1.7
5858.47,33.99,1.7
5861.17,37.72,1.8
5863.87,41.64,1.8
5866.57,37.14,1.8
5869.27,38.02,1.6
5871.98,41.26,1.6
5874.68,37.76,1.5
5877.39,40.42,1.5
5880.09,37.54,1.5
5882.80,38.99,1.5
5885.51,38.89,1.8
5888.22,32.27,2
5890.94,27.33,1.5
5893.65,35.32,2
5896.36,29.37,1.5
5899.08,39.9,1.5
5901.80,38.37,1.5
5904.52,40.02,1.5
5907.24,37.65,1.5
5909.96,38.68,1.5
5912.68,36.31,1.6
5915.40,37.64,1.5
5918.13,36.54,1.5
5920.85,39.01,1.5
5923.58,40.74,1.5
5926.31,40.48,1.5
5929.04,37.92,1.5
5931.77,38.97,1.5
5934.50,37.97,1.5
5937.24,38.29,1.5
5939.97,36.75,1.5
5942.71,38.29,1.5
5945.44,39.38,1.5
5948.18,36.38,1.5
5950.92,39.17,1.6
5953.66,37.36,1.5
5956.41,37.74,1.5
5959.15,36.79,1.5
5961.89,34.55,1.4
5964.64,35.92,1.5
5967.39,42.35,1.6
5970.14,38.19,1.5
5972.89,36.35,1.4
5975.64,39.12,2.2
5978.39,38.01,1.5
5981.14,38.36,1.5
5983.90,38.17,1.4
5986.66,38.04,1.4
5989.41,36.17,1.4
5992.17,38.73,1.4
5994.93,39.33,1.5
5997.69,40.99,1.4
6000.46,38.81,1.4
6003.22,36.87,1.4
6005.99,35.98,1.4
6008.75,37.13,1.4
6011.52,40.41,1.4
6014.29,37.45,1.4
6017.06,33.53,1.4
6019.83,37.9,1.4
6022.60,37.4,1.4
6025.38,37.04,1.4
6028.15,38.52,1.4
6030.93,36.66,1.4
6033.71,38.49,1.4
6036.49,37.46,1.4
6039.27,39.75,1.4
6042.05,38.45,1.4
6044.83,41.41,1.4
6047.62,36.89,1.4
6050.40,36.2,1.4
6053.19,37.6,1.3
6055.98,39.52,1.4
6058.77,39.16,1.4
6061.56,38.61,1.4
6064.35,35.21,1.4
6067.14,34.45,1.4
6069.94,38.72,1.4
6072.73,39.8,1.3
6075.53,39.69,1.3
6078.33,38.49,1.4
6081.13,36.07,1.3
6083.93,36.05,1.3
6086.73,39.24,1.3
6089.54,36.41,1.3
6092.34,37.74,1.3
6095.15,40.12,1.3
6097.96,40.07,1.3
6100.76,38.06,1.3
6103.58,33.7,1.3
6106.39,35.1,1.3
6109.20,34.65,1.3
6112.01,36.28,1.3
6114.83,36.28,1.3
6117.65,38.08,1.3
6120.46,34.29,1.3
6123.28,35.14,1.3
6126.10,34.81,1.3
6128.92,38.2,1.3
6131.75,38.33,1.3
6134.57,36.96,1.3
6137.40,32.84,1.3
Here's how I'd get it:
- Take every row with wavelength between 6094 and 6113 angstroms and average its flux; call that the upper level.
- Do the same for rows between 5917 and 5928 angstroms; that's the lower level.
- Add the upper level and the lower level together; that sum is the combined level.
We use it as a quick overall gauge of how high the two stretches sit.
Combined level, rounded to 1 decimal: 76.0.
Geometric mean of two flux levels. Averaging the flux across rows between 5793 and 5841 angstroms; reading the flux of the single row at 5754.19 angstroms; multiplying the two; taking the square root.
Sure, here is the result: 36.4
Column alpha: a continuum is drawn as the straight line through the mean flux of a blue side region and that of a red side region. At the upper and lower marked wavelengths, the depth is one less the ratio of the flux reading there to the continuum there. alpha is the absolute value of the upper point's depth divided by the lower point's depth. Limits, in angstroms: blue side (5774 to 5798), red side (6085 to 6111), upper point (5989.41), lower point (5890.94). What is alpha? 0.15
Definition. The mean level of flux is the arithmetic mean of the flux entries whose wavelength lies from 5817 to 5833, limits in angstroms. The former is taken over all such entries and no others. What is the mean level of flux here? 39.8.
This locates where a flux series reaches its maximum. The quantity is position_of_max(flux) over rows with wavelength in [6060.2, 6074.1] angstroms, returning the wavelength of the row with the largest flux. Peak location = 6072.73 angstroms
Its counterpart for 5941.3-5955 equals 5945.44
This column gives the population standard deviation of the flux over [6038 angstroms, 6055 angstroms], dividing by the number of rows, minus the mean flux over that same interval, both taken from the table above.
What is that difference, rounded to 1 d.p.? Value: -36.6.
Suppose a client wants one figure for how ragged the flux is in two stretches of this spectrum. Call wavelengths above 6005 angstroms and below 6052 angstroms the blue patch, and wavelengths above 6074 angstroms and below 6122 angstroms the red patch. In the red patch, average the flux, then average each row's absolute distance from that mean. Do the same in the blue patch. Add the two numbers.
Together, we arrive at 3.1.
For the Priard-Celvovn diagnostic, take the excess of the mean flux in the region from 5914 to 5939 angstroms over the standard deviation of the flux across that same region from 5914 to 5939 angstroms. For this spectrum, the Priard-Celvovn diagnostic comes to 37.3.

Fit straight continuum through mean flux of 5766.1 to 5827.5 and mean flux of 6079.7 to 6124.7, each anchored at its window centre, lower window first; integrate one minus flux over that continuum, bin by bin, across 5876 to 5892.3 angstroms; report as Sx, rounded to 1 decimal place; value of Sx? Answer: 1.0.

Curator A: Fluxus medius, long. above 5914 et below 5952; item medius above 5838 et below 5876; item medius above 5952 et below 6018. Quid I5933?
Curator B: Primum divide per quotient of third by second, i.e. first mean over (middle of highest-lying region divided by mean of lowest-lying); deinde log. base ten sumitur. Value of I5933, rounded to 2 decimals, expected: 1.59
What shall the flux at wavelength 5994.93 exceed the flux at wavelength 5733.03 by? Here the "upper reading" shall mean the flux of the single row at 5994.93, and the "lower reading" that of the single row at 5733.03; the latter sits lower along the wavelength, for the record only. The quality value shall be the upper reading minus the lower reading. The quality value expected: 2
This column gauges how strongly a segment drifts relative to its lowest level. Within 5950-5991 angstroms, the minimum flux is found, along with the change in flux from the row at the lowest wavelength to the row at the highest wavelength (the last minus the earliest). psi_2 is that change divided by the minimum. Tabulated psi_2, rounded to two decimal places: -0.09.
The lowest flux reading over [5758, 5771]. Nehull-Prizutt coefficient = 36.61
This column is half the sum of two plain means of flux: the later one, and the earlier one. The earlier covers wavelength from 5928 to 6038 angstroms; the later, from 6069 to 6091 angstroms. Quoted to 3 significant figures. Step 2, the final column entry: 37.9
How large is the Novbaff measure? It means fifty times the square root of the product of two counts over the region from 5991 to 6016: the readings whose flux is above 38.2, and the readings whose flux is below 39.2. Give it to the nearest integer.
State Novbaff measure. 274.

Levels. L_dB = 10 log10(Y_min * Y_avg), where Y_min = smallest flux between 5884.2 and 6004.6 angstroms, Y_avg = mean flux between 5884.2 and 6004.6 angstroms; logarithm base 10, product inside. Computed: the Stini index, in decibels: 30.12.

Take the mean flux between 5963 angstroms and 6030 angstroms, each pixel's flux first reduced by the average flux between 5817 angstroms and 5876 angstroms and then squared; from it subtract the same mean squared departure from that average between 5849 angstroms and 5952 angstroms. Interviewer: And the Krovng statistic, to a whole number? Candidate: -6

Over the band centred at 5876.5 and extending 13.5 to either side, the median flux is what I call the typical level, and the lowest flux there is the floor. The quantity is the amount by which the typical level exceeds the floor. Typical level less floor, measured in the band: 6.2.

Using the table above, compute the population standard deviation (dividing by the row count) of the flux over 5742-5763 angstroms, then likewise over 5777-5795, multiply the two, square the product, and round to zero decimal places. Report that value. 27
